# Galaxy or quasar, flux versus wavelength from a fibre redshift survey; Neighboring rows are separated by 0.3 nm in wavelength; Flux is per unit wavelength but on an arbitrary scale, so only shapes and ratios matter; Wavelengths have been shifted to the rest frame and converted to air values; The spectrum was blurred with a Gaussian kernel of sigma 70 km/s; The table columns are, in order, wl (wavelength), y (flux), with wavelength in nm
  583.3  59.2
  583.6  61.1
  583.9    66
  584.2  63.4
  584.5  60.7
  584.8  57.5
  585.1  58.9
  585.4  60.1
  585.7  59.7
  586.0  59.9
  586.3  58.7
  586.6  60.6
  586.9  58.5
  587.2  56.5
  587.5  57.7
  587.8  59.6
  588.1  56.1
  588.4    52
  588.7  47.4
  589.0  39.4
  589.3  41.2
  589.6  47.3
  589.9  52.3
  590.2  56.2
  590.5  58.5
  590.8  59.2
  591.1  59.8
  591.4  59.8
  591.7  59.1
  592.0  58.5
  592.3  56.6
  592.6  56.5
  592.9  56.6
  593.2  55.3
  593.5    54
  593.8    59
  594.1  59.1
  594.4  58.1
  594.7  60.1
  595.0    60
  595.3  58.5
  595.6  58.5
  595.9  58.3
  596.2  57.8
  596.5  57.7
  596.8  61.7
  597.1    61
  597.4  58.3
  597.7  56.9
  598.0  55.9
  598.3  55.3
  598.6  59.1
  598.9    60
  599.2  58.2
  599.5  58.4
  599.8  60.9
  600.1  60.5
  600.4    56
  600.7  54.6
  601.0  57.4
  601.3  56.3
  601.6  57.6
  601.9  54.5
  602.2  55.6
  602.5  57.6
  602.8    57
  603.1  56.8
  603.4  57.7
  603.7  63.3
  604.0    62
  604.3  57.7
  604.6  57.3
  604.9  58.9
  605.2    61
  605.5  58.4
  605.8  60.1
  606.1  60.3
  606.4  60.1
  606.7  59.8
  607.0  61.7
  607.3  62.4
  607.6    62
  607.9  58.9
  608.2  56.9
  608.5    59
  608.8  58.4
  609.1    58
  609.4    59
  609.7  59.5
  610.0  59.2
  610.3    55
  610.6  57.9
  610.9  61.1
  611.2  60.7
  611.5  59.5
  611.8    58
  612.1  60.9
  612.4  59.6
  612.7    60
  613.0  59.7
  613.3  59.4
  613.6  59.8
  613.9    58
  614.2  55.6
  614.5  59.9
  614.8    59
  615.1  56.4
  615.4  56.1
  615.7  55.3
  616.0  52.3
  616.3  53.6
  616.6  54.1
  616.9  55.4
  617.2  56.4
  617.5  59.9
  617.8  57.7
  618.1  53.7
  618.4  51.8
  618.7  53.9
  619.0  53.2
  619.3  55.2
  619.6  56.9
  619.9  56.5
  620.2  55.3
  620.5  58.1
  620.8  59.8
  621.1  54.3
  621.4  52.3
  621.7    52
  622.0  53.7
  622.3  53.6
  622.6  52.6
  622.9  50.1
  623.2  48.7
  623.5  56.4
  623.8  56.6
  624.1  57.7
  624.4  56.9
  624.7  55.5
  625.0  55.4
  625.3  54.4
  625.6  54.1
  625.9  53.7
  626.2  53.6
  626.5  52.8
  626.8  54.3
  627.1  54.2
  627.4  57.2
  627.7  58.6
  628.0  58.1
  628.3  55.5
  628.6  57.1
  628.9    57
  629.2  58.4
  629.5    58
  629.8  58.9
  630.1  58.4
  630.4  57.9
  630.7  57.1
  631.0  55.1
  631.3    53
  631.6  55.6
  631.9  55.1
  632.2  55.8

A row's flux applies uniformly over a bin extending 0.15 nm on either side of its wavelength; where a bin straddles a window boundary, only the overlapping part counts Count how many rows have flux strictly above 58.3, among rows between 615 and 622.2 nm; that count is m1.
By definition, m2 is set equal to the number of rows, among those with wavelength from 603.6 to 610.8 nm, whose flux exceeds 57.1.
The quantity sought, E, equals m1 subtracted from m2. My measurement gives 20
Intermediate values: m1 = 2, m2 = 22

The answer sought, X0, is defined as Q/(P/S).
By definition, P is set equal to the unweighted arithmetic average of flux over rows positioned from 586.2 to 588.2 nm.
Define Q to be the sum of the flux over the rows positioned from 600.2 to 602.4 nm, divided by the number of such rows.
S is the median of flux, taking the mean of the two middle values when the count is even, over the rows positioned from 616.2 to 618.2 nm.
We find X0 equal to 53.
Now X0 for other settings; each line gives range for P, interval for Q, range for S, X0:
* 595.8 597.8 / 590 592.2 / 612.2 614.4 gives 60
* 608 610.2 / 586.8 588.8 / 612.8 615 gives 56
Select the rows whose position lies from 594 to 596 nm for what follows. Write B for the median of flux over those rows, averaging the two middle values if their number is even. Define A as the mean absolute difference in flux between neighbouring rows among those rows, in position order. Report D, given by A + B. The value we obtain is 59.3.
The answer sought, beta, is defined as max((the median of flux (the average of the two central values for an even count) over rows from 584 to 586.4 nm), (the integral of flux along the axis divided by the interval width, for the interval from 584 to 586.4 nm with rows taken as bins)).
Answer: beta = 60.0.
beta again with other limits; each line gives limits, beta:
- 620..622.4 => 54.9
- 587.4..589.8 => 50.0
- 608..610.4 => 58.7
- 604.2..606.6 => 59.5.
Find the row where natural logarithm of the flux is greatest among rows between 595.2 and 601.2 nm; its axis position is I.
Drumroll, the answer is 596.8 nm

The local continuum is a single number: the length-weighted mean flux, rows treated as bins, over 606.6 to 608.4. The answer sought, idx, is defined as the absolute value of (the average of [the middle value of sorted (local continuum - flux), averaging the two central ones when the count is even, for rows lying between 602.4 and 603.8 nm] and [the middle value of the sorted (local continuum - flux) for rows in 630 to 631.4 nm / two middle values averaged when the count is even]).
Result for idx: 2.9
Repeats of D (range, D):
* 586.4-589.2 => 59.9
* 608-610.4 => 60.0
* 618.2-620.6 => 56.8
